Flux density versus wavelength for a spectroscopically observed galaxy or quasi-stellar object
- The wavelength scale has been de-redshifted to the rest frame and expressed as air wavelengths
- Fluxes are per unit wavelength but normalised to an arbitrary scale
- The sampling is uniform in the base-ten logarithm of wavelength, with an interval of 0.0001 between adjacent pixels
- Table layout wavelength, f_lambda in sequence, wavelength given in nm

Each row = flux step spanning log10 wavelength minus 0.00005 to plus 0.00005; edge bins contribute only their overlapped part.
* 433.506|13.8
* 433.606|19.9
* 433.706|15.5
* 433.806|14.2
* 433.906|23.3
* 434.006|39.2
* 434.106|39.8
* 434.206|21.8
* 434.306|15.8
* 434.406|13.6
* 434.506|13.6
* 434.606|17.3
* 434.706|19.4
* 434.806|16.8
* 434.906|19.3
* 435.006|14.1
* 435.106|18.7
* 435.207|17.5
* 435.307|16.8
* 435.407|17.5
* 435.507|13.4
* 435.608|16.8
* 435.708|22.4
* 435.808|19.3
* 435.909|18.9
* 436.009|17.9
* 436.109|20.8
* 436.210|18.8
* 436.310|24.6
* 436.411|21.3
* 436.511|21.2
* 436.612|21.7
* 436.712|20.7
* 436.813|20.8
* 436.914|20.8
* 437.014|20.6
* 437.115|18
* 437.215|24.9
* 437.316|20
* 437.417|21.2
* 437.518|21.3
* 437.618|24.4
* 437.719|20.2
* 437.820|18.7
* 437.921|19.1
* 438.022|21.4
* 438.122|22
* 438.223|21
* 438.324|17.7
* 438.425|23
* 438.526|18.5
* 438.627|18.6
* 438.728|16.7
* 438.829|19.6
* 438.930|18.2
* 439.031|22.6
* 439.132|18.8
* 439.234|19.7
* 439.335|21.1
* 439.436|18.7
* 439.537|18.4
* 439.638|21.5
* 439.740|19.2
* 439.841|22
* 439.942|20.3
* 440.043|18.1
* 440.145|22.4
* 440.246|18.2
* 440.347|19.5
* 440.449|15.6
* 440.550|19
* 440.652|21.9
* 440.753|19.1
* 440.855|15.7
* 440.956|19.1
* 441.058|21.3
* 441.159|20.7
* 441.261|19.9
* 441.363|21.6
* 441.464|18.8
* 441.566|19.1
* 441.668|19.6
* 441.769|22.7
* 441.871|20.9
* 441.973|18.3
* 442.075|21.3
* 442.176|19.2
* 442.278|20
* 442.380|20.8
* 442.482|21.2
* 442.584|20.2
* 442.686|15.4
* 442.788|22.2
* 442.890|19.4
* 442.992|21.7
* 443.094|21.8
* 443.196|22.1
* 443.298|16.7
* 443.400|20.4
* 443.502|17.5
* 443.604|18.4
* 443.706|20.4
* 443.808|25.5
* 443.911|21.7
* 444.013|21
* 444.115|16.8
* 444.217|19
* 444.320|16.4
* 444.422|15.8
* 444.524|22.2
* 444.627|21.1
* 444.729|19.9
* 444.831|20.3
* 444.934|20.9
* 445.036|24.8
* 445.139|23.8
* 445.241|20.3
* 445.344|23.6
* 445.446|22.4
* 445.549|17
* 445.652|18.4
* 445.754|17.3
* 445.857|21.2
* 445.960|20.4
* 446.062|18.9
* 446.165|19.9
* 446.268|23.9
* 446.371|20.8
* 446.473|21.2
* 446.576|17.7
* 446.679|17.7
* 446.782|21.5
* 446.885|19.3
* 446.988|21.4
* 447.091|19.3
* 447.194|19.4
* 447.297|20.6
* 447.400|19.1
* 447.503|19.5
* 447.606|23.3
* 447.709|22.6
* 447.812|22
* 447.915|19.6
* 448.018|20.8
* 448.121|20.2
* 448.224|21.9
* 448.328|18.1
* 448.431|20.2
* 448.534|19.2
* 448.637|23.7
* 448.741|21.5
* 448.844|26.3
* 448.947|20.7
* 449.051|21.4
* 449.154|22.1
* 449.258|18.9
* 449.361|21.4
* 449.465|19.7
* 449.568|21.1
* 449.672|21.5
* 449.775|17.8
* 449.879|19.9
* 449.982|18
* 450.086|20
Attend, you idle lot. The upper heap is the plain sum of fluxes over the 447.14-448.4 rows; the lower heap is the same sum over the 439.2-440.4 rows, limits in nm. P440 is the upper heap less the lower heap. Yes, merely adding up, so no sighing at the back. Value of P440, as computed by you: 8.0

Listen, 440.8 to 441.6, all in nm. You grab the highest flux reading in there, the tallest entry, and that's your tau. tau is 21.6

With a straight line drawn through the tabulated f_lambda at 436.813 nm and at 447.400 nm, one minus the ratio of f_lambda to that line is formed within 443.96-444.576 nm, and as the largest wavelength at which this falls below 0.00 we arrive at 444.524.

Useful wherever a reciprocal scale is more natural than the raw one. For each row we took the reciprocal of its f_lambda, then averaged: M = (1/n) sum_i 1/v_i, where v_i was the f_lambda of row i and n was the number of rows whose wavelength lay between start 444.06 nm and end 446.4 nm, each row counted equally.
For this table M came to 0.0502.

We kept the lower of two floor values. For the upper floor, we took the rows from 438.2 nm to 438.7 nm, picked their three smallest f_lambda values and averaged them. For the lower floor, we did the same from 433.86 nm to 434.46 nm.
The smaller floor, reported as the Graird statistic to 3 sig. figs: 17.1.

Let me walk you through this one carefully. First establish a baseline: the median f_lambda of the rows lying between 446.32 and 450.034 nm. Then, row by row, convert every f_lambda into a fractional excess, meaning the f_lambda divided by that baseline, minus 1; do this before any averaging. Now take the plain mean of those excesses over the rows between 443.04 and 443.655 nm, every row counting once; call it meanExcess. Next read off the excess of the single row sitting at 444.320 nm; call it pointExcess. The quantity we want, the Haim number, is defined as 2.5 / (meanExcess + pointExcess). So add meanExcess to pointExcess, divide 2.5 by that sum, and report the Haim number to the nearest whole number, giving -10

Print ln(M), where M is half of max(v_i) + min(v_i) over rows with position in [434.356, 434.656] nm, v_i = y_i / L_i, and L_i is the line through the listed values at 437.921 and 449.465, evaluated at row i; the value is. -0.20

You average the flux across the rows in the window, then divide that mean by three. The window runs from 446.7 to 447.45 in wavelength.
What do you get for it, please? 6.7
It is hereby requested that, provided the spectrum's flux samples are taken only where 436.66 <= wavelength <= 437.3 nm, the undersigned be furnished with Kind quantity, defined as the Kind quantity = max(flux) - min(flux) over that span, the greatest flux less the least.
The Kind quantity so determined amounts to 6.9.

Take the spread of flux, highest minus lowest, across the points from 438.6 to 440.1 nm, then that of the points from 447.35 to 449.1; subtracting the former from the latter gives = 2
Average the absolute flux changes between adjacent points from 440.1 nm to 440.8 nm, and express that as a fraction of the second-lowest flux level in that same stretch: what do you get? 0.169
